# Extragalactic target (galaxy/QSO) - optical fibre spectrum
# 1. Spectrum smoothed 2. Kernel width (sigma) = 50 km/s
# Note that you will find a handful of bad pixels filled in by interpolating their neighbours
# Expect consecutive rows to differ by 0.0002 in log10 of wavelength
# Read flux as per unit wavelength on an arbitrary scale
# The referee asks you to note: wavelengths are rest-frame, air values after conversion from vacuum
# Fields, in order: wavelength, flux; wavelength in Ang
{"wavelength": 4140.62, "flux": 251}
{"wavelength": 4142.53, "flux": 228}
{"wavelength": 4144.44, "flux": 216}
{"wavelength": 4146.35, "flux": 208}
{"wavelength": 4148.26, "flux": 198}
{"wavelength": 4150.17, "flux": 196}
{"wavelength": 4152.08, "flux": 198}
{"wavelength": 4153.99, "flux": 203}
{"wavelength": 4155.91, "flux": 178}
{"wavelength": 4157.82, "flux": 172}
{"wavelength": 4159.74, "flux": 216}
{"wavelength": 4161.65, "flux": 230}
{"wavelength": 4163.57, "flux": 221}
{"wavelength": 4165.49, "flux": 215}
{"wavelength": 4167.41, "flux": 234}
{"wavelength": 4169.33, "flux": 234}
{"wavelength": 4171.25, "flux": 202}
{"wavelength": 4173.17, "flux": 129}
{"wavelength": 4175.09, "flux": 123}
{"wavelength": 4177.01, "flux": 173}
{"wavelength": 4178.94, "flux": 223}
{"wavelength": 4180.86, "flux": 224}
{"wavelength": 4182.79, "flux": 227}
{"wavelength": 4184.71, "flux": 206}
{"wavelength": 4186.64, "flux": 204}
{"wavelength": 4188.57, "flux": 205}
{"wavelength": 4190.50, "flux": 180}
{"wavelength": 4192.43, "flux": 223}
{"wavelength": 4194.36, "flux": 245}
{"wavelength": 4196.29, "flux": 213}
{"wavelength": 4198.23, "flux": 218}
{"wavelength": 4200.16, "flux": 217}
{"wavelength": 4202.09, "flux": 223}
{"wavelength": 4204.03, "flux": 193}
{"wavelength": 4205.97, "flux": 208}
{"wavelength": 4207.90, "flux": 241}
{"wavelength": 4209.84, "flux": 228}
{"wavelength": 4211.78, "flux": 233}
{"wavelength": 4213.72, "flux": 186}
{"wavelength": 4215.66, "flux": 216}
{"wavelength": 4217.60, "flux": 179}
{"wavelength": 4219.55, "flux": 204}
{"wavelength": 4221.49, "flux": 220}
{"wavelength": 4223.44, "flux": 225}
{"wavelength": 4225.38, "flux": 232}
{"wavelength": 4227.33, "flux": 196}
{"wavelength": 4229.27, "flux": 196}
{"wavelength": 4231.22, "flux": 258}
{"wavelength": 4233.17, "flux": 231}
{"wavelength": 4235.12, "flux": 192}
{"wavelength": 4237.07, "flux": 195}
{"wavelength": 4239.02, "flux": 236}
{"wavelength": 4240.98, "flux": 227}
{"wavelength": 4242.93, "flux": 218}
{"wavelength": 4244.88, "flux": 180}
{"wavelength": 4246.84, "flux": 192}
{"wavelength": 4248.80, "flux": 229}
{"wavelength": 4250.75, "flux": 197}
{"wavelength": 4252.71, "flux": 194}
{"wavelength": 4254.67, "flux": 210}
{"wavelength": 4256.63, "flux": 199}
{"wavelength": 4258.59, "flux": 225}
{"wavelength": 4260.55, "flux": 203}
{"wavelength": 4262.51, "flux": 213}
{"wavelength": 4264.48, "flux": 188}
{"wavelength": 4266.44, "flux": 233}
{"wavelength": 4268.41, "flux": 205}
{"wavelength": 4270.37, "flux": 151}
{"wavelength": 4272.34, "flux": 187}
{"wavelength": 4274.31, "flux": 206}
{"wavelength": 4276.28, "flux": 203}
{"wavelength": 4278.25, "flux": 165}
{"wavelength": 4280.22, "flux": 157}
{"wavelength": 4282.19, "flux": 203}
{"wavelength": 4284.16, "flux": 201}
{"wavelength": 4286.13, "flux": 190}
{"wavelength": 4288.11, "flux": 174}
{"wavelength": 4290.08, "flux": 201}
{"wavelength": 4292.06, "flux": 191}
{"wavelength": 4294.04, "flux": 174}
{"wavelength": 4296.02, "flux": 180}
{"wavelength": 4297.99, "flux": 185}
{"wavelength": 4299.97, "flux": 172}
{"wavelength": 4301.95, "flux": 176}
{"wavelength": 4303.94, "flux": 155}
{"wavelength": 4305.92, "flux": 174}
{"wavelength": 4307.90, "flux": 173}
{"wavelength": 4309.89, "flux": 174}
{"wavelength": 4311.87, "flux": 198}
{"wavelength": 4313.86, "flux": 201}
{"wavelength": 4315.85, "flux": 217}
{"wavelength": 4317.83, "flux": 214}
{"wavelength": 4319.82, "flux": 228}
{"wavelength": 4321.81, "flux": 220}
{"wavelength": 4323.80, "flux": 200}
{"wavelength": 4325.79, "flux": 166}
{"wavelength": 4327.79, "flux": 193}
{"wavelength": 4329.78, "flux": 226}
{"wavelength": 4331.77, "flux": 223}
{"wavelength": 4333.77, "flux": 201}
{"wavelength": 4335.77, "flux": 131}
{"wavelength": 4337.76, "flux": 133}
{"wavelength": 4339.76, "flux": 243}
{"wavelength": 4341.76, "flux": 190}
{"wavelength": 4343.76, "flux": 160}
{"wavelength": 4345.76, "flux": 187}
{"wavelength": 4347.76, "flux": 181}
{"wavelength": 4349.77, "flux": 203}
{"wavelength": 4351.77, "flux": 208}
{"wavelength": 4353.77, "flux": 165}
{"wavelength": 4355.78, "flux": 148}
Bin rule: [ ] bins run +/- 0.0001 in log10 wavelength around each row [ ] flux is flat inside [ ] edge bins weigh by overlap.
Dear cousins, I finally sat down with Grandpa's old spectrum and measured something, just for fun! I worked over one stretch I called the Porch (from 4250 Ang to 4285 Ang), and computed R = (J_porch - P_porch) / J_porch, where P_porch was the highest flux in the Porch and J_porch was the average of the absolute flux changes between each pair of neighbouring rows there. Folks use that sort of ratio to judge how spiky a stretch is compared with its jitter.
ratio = -9.1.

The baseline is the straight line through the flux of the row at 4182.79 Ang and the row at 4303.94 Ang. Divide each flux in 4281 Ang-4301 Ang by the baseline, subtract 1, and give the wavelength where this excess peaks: 4290.08 Ang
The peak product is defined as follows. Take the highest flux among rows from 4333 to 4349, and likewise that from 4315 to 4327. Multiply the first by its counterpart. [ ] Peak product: 55404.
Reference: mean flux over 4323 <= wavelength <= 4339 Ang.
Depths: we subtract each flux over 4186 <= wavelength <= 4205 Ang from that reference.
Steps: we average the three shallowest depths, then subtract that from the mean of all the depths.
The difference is 18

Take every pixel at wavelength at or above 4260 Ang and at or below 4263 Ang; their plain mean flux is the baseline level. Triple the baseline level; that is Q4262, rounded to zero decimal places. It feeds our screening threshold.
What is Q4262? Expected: 624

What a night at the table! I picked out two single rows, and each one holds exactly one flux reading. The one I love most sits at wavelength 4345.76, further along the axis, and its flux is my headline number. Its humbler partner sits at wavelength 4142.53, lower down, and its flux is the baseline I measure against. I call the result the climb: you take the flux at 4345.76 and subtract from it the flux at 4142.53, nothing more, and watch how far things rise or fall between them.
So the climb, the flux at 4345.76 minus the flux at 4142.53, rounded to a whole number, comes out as -41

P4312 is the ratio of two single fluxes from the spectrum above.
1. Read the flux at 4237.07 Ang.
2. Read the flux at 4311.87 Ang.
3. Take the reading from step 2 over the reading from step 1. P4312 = 1.02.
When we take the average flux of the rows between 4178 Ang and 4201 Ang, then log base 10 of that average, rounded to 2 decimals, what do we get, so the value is 2.33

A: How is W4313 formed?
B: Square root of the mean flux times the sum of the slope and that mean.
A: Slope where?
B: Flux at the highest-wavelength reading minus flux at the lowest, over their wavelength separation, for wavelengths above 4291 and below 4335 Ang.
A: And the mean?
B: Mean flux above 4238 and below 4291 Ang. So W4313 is 200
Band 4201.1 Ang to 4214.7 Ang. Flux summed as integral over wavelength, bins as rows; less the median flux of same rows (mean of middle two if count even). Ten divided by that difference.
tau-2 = 0.0037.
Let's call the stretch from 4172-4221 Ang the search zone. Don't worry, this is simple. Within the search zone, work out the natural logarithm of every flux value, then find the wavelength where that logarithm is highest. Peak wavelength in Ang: 4194.36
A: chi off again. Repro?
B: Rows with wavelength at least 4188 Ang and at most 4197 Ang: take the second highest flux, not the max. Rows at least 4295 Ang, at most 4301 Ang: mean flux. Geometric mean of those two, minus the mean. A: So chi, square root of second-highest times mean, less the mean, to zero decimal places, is 21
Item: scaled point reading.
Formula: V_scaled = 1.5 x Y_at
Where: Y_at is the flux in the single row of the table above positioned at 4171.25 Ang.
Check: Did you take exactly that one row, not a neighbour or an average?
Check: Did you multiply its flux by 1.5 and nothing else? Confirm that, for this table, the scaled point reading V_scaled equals 303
